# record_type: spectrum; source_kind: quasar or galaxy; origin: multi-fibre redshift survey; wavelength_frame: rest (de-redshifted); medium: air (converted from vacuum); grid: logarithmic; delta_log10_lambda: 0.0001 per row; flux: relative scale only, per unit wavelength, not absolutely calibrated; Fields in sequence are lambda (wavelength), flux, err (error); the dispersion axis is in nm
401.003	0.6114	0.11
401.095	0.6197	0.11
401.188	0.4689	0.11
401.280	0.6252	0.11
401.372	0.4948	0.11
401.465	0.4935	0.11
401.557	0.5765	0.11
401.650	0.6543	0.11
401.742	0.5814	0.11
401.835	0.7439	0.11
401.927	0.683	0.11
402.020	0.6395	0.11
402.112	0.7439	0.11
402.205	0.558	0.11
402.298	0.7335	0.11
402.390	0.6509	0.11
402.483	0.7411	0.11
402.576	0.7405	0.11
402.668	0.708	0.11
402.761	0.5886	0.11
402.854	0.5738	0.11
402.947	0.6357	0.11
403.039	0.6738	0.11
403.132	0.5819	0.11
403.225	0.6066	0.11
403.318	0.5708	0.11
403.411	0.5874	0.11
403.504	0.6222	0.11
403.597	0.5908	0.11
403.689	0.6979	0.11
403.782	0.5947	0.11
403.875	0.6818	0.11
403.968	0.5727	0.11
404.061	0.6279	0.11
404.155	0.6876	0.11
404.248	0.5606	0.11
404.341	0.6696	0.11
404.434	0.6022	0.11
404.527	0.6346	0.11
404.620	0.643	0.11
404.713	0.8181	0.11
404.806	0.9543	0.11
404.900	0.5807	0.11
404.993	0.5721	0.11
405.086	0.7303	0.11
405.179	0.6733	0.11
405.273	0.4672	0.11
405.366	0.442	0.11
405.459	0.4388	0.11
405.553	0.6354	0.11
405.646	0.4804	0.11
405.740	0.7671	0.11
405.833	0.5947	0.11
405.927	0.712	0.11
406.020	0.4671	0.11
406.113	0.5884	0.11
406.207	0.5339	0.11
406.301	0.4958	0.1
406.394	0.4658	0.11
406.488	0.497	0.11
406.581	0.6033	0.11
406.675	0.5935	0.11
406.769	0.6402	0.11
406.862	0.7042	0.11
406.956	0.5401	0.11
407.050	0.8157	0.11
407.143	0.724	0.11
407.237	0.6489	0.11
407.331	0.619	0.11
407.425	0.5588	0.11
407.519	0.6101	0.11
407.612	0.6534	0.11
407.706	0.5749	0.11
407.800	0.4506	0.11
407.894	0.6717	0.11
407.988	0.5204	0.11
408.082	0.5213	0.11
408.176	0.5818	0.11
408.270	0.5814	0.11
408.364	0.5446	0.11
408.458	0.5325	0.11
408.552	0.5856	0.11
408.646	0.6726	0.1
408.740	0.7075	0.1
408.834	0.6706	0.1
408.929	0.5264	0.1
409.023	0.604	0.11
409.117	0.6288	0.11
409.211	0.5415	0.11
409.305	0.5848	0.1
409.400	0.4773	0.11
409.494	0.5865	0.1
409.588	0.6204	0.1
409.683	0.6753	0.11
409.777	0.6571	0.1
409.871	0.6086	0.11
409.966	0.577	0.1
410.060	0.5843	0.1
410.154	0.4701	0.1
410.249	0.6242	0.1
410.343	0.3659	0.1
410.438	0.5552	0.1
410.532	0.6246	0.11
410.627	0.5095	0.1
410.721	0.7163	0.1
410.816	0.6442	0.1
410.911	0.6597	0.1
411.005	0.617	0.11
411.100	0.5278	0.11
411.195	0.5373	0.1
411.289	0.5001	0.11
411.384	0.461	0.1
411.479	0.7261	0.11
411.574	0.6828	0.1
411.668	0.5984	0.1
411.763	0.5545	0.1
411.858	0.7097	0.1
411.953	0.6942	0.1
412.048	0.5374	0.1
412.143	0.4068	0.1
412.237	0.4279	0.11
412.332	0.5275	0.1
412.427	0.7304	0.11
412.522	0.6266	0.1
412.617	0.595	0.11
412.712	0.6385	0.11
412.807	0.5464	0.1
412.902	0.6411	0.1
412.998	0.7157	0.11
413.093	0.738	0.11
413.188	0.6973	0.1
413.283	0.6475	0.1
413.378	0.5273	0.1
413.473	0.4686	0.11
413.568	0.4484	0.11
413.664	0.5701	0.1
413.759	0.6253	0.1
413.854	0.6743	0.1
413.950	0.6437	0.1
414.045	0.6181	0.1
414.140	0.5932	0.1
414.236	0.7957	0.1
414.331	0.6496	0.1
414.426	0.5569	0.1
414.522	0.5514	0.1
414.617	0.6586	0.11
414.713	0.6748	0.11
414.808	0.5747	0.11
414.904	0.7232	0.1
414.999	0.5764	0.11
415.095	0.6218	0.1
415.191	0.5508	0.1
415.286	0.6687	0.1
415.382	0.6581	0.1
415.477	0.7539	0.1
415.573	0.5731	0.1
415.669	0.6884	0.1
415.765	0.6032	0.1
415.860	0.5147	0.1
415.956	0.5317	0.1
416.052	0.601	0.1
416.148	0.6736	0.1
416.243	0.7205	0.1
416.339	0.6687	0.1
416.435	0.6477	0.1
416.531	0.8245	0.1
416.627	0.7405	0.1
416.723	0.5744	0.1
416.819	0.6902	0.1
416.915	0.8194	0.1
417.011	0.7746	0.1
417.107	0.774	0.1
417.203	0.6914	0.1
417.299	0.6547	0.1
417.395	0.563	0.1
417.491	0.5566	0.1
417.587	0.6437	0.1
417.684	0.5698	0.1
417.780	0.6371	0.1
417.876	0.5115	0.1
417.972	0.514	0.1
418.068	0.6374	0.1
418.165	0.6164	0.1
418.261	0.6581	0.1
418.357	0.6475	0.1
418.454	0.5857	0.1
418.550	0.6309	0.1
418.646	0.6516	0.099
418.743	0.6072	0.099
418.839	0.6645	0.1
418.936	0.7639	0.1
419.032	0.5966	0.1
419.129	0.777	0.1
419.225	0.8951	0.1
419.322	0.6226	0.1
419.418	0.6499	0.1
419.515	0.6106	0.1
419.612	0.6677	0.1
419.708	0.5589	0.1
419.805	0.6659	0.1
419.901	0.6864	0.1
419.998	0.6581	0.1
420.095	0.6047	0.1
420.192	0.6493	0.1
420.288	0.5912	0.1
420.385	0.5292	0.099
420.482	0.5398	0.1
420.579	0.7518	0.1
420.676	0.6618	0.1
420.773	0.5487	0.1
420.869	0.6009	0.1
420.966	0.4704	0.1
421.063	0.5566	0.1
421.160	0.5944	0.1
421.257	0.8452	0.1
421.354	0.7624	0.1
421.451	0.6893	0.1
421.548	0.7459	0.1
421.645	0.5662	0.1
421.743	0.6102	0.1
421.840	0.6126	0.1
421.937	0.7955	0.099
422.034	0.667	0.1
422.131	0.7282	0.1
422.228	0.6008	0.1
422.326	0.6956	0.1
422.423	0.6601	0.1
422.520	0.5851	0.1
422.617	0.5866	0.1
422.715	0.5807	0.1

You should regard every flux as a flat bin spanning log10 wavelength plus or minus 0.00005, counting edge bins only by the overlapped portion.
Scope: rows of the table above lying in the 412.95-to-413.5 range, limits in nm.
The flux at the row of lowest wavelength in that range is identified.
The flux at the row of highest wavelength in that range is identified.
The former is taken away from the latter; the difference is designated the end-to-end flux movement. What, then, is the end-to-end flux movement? -0.25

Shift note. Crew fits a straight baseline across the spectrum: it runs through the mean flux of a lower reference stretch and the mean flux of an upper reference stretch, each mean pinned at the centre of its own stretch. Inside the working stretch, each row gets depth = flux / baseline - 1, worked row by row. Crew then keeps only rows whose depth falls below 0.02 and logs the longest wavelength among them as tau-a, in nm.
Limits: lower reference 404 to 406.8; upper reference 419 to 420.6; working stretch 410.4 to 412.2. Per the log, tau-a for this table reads 412.143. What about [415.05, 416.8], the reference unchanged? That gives 416.723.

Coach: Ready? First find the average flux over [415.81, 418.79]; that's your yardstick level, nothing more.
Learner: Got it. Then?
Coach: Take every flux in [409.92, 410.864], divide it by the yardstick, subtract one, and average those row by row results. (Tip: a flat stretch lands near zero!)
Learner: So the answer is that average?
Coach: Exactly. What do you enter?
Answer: -0.12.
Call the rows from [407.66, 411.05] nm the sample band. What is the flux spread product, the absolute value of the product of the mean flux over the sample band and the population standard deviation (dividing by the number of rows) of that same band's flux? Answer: 0.044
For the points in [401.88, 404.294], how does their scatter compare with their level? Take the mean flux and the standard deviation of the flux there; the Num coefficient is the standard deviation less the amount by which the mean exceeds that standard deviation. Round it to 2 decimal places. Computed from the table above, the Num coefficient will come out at -0.52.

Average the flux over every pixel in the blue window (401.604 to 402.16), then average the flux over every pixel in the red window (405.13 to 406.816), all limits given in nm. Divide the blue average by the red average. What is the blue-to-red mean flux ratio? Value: 1.20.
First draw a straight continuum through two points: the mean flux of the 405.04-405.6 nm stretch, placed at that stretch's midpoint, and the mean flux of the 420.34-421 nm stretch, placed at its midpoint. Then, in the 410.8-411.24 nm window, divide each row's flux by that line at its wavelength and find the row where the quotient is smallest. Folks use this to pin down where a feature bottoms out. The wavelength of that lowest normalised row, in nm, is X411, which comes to 411.100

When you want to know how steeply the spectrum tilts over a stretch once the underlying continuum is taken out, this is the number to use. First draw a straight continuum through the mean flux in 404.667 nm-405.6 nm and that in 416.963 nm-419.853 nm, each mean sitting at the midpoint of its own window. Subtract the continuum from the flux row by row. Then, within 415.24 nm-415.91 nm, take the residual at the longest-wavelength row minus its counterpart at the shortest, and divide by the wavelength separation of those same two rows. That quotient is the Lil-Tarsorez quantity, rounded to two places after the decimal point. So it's -0.27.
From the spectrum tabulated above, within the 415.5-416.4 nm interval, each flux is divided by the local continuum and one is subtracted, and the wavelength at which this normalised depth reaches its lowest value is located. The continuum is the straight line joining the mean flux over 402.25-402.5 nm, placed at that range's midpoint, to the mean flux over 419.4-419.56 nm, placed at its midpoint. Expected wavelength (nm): 415.860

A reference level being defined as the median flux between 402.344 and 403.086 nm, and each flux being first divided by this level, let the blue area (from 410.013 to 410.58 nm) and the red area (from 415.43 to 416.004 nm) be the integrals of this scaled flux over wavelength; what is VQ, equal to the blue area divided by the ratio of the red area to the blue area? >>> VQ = 0.40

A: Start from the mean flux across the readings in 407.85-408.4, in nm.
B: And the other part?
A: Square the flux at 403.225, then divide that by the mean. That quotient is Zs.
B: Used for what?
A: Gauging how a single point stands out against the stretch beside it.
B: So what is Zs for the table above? 0.65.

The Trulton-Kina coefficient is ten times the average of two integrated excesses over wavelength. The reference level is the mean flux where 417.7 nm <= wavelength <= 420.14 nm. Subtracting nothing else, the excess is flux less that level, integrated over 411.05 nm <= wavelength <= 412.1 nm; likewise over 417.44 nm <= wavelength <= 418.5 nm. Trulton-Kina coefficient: -0.5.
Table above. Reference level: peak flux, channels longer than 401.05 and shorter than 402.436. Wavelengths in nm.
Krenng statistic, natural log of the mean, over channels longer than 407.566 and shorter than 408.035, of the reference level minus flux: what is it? -1.77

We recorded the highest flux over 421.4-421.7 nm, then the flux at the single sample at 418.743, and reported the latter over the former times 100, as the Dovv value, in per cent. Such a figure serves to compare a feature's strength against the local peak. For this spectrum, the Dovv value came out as 81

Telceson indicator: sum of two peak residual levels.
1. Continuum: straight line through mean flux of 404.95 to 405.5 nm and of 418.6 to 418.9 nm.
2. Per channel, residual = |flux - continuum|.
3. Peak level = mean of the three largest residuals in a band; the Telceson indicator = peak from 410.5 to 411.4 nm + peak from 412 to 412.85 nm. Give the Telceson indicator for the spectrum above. 0.28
